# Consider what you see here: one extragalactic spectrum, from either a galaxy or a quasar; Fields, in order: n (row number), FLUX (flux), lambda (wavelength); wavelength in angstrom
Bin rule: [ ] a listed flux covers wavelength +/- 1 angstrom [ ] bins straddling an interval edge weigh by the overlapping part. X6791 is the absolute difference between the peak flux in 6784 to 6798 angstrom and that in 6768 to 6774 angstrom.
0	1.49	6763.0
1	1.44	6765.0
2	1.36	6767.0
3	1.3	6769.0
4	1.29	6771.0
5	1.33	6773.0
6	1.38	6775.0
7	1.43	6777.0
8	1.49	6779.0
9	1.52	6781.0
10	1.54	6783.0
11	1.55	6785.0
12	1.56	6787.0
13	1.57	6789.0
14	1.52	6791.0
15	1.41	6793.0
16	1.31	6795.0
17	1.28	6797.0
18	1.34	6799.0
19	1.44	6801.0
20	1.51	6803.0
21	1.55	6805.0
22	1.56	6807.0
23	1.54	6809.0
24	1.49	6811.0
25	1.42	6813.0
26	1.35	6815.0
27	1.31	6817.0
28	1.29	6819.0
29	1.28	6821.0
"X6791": 0.24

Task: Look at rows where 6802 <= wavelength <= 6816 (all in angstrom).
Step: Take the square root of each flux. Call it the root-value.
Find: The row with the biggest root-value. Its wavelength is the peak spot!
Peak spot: 6807.0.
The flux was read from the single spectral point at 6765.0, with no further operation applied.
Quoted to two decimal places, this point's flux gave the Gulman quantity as 1.44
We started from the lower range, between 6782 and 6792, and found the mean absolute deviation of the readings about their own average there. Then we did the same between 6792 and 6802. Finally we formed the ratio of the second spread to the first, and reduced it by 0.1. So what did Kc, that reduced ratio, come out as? 3.7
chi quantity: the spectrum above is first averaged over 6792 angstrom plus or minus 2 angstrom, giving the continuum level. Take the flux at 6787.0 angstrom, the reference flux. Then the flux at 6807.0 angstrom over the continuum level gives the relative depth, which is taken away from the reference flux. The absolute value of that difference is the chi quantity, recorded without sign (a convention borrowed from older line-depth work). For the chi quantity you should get 0.495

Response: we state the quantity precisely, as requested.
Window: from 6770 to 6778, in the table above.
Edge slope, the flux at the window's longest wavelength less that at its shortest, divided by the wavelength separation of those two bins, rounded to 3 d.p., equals 0.023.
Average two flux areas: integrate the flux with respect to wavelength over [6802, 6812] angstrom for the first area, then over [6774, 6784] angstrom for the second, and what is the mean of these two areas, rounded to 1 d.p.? 15.0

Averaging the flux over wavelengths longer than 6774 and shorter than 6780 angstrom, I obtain 1.43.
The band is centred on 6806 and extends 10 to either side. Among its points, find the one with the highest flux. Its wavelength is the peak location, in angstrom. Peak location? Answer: 6807.0 angstrom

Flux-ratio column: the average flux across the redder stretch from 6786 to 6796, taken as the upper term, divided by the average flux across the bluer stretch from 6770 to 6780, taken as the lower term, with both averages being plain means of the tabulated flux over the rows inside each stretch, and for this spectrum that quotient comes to 1.07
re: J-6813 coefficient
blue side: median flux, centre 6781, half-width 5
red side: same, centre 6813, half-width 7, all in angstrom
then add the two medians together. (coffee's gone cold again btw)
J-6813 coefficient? 2.94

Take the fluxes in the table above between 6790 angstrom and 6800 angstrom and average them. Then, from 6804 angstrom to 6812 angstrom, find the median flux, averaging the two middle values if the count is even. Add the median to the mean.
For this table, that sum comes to 2.92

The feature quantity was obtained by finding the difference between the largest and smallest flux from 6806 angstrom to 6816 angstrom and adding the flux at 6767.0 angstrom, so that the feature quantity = 1.57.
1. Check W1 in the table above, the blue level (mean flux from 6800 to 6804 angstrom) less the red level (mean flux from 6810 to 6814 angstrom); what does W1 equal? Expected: 0.02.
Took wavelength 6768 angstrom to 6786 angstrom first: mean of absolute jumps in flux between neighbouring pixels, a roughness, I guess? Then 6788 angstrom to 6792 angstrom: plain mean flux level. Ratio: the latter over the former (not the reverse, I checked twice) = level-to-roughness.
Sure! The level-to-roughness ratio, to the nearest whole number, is 46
